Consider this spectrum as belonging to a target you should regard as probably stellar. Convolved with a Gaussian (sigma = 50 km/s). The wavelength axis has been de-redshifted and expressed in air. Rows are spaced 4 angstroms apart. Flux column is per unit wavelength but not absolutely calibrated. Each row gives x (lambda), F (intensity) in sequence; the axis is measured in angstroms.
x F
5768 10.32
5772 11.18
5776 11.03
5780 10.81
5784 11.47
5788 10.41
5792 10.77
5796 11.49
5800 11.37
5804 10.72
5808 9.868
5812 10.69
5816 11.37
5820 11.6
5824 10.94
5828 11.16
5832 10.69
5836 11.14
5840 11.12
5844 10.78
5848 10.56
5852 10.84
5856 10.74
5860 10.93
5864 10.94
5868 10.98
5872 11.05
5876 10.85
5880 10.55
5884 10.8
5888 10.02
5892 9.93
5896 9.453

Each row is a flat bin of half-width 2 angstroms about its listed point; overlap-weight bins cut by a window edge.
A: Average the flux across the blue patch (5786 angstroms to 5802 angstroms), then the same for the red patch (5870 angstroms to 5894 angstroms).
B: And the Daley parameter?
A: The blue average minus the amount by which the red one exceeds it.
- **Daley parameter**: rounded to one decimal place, 11.5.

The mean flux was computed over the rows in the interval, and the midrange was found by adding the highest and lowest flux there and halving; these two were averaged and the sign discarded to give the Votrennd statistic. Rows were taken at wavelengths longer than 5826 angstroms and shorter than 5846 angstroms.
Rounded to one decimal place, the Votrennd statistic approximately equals 11.0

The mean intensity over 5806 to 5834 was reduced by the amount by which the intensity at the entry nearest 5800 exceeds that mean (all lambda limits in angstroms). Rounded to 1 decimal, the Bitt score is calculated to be 10.4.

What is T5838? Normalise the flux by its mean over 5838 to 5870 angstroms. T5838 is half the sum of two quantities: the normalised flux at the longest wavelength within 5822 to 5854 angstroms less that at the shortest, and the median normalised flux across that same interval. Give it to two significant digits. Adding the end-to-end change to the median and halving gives 0.50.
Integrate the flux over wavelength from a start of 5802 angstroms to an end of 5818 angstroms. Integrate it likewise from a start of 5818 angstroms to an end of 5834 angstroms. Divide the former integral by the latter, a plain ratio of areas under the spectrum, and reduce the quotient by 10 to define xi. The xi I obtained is -9.04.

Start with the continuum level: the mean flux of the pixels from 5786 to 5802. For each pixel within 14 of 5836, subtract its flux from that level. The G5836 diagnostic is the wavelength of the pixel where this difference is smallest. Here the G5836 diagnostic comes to 5828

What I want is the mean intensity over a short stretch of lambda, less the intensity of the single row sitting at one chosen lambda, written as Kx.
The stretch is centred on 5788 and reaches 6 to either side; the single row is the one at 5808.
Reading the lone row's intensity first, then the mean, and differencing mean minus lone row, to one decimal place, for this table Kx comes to 1.0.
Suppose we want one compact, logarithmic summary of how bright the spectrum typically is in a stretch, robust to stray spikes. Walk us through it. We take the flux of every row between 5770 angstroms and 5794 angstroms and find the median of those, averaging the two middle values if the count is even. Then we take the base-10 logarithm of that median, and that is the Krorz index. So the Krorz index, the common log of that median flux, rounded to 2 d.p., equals 1.04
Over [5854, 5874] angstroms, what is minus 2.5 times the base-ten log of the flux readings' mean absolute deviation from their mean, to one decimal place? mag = 2.8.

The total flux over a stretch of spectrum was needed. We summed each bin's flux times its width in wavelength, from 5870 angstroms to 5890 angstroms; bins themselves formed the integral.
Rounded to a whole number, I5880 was 213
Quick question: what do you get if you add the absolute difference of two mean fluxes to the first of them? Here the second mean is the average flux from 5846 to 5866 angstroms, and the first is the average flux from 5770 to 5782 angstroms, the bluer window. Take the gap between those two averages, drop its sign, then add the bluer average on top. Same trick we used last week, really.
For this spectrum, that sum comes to 11.2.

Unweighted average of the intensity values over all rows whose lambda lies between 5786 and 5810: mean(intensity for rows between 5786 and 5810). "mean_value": 10.8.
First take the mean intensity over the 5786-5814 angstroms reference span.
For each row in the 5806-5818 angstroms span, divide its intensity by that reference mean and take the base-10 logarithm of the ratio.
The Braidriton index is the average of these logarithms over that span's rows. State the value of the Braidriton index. -0.0055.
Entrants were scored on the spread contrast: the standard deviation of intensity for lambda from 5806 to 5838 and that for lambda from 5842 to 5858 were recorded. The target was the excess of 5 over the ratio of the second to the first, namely 4.8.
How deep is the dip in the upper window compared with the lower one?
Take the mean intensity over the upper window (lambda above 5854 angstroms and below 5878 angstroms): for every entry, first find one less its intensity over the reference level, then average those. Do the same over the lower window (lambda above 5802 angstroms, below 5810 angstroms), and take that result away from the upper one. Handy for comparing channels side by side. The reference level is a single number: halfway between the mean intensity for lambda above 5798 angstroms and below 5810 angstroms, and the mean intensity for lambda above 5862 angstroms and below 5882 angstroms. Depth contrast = -0.06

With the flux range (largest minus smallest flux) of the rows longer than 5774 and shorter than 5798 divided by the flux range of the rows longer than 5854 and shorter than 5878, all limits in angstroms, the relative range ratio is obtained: 3.5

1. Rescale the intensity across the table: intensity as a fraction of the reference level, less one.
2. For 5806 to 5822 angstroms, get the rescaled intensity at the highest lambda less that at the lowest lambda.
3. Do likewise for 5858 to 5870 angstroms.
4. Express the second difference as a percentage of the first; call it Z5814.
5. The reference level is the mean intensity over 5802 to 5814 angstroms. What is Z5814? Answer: 3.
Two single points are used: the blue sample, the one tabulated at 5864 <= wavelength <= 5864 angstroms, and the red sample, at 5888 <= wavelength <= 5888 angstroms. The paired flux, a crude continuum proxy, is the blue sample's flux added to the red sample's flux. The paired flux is 21.0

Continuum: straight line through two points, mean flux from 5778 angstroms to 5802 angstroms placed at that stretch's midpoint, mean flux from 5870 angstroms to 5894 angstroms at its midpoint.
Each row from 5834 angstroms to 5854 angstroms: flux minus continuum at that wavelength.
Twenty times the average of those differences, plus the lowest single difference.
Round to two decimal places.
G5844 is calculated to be 2.63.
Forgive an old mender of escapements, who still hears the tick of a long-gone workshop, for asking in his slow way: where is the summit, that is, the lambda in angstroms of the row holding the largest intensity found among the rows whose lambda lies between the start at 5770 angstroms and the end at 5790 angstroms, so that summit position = 5784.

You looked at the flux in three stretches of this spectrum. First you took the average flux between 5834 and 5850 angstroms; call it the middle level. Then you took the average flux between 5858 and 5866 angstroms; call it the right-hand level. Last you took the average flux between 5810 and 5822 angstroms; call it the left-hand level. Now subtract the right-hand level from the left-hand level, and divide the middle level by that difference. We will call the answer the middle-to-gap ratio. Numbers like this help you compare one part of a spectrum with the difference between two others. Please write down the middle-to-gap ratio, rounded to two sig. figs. 38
